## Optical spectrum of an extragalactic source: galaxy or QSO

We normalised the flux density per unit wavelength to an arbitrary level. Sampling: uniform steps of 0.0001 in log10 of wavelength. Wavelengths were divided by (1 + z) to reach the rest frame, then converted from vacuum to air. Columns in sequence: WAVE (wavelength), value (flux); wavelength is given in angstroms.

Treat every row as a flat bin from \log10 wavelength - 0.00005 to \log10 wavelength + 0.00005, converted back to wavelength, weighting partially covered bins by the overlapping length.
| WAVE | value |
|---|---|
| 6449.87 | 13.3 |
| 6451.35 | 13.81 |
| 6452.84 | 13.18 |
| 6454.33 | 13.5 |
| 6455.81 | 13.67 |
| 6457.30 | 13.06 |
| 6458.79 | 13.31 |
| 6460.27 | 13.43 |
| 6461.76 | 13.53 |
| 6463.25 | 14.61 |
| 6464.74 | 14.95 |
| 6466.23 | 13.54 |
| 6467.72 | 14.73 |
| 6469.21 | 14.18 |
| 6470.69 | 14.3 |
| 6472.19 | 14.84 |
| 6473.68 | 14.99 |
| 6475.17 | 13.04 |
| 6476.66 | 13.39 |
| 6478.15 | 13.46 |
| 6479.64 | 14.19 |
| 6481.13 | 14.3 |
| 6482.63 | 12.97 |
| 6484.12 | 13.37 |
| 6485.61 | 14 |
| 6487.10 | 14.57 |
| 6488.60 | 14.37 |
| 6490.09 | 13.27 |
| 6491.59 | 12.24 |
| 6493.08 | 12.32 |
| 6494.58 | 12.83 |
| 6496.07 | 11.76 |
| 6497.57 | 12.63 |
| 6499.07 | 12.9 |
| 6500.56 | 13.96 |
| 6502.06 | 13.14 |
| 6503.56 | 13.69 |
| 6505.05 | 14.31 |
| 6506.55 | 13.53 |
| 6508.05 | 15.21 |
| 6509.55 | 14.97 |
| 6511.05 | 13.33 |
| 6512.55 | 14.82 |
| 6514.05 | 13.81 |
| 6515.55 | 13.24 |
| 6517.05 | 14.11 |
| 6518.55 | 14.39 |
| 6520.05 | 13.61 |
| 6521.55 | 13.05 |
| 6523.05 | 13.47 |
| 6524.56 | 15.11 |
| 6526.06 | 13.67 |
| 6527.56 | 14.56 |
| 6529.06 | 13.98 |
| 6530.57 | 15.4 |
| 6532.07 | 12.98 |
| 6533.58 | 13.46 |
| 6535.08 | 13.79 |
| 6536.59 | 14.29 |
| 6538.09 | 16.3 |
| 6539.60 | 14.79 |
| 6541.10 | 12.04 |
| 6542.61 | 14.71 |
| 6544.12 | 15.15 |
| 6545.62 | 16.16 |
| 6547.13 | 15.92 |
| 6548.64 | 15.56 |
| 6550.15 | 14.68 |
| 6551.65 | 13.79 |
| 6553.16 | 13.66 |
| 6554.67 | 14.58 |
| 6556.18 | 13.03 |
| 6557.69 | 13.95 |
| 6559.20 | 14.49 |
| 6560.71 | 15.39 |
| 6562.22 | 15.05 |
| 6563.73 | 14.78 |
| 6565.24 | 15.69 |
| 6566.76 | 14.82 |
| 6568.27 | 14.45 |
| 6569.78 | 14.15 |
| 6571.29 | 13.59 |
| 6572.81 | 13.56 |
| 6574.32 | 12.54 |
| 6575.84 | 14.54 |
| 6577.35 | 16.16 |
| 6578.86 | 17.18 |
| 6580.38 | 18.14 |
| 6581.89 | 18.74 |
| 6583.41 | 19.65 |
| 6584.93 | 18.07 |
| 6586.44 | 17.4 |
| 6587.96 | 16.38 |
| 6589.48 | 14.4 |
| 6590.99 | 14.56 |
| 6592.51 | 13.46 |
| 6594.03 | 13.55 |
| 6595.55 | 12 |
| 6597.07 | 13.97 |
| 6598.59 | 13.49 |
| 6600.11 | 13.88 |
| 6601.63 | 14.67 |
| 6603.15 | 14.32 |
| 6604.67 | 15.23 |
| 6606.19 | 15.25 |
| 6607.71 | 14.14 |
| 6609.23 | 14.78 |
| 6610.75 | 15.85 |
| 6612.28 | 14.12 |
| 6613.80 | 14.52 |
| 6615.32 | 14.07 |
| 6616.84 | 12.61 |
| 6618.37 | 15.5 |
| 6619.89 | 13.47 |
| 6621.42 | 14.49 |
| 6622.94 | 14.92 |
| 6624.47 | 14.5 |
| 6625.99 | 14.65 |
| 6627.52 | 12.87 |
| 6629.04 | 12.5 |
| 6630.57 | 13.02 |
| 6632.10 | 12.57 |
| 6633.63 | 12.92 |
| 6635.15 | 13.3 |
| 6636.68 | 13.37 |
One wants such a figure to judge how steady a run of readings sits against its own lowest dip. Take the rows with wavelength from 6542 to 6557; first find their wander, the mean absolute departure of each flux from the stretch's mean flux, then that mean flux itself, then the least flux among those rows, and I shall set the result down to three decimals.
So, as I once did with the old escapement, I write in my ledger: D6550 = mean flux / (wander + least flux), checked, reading 1.066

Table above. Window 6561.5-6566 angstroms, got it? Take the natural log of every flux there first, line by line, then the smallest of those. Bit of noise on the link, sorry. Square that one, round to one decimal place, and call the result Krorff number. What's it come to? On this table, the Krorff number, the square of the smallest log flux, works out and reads 7.3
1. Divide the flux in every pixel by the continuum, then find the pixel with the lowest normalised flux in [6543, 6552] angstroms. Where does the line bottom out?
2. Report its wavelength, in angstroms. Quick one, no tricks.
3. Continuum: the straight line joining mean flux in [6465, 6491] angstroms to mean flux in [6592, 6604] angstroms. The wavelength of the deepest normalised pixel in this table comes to 6551.65 angstroms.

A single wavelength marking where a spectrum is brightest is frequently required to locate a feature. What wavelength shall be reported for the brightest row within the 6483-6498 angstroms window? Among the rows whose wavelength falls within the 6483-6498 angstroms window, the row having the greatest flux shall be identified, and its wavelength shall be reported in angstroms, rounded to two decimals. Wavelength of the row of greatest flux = 6487.10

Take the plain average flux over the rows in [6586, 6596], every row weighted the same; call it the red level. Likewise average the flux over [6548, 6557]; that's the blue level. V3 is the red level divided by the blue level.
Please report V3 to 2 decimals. 1.02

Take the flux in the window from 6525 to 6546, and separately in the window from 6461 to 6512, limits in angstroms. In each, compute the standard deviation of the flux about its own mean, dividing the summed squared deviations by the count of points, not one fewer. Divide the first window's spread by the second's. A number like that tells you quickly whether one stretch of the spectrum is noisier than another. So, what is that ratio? 1.31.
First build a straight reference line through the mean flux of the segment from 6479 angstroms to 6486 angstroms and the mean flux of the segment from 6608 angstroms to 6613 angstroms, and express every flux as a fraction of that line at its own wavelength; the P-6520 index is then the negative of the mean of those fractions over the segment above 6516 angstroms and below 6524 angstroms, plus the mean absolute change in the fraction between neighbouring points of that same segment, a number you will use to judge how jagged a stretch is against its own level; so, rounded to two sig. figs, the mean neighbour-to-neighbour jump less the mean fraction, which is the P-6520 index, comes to -0.94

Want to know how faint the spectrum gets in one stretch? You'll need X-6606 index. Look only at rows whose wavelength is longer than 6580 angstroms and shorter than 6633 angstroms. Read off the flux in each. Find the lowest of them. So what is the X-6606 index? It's 12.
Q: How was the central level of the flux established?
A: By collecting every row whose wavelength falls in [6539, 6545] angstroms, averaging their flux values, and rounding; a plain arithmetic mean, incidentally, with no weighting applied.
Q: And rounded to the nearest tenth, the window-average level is 14.2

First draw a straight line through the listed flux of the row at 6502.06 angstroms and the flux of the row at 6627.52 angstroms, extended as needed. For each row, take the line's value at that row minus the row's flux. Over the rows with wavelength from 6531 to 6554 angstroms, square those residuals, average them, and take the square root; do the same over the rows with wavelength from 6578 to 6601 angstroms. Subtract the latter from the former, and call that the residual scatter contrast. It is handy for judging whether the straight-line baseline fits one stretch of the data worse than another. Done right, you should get -1.7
